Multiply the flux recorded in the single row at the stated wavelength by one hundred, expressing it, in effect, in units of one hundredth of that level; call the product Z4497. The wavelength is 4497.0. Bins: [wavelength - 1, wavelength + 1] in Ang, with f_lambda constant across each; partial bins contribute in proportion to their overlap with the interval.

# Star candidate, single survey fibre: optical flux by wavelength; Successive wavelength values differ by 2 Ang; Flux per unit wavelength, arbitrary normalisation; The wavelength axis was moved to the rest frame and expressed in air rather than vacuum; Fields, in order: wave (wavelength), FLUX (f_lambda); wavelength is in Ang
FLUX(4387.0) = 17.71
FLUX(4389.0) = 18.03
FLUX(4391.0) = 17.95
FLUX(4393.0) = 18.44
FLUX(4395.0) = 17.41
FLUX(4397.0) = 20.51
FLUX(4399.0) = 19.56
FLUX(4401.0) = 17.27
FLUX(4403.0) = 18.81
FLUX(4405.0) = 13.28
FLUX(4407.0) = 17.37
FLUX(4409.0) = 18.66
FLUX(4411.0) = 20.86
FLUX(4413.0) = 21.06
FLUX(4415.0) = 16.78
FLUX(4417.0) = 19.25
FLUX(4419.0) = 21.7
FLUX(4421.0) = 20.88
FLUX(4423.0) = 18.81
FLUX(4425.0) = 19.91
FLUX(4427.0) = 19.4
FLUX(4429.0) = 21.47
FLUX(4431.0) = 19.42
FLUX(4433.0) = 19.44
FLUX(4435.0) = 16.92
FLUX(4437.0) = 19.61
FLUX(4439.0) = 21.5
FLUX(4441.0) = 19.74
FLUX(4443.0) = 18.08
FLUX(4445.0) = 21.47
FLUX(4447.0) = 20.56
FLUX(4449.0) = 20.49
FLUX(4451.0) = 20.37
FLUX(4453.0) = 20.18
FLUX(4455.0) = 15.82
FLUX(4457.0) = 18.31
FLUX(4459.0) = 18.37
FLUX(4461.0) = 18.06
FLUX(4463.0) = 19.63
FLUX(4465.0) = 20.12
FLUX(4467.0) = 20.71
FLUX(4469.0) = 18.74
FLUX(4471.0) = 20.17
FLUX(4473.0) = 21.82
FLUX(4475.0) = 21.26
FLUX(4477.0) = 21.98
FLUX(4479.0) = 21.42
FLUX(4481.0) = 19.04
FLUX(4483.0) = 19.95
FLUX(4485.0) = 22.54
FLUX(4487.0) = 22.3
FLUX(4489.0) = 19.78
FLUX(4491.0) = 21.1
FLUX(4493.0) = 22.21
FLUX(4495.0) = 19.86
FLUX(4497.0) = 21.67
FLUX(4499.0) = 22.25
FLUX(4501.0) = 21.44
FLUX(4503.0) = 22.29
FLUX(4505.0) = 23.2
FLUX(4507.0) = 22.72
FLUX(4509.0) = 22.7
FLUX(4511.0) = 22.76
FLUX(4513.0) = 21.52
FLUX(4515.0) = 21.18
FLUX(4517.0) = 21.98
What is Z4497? 2167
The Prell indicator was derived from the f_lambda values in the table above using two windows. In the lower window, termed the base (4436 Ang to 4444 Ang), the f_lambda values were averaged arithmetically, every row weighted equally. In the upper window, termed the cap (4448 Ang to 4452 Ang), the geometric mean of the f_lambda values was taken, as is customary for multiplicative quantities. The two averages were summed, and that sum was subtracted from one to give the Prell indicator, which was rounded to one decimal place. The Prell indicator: -39.2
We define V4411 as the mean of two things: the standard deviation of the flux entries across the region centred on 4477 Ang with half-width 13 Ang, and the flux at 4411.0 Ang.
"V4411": 11.0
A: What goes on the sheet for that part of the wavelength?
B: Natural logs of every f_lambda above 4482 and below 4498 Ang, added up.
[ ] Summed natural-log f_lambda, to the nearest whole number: 24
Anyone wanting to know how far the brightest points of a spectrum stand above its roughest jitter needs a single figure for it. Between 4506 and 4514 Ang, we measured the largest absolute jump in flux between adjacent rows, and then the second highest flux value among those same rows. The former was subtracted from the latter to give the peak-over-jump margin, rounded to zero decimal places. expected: 21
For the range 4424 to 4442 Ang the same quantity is 19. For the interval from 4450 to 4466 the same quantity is 16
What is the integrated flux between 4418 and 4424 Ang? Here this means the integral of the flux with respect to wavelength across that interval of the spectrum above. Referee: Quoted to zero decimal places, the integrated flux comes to 123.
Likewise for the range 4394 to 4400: 115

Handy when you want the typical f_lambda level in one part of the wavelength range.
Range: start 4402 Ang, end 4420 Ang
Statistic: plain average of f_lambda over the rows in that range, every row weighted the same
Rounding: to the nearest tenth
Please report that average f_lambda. 18.6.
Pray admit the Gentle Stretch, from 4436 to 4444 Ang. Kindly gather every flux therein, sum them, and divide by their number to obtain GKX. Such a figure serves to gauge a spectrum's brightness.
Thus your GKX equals 19.7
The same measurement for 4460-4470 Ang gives 19.5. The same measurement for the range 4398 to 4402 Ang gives 18.4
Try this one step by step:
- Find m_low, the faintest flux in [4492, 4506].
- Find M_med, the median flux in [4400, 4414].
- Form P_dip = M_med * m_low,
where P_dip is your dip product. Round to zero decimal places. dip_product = 371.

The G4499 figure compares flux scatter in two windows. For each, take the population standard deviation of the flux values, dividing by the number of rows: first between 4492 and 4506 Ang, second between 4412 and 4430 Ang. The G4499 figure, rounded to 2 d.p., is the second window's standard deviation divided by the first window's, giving 1.54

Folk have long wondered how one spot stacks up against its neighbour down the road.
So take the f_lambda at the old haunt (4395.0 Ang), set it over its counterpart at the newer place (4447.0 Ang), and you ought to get 0.85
